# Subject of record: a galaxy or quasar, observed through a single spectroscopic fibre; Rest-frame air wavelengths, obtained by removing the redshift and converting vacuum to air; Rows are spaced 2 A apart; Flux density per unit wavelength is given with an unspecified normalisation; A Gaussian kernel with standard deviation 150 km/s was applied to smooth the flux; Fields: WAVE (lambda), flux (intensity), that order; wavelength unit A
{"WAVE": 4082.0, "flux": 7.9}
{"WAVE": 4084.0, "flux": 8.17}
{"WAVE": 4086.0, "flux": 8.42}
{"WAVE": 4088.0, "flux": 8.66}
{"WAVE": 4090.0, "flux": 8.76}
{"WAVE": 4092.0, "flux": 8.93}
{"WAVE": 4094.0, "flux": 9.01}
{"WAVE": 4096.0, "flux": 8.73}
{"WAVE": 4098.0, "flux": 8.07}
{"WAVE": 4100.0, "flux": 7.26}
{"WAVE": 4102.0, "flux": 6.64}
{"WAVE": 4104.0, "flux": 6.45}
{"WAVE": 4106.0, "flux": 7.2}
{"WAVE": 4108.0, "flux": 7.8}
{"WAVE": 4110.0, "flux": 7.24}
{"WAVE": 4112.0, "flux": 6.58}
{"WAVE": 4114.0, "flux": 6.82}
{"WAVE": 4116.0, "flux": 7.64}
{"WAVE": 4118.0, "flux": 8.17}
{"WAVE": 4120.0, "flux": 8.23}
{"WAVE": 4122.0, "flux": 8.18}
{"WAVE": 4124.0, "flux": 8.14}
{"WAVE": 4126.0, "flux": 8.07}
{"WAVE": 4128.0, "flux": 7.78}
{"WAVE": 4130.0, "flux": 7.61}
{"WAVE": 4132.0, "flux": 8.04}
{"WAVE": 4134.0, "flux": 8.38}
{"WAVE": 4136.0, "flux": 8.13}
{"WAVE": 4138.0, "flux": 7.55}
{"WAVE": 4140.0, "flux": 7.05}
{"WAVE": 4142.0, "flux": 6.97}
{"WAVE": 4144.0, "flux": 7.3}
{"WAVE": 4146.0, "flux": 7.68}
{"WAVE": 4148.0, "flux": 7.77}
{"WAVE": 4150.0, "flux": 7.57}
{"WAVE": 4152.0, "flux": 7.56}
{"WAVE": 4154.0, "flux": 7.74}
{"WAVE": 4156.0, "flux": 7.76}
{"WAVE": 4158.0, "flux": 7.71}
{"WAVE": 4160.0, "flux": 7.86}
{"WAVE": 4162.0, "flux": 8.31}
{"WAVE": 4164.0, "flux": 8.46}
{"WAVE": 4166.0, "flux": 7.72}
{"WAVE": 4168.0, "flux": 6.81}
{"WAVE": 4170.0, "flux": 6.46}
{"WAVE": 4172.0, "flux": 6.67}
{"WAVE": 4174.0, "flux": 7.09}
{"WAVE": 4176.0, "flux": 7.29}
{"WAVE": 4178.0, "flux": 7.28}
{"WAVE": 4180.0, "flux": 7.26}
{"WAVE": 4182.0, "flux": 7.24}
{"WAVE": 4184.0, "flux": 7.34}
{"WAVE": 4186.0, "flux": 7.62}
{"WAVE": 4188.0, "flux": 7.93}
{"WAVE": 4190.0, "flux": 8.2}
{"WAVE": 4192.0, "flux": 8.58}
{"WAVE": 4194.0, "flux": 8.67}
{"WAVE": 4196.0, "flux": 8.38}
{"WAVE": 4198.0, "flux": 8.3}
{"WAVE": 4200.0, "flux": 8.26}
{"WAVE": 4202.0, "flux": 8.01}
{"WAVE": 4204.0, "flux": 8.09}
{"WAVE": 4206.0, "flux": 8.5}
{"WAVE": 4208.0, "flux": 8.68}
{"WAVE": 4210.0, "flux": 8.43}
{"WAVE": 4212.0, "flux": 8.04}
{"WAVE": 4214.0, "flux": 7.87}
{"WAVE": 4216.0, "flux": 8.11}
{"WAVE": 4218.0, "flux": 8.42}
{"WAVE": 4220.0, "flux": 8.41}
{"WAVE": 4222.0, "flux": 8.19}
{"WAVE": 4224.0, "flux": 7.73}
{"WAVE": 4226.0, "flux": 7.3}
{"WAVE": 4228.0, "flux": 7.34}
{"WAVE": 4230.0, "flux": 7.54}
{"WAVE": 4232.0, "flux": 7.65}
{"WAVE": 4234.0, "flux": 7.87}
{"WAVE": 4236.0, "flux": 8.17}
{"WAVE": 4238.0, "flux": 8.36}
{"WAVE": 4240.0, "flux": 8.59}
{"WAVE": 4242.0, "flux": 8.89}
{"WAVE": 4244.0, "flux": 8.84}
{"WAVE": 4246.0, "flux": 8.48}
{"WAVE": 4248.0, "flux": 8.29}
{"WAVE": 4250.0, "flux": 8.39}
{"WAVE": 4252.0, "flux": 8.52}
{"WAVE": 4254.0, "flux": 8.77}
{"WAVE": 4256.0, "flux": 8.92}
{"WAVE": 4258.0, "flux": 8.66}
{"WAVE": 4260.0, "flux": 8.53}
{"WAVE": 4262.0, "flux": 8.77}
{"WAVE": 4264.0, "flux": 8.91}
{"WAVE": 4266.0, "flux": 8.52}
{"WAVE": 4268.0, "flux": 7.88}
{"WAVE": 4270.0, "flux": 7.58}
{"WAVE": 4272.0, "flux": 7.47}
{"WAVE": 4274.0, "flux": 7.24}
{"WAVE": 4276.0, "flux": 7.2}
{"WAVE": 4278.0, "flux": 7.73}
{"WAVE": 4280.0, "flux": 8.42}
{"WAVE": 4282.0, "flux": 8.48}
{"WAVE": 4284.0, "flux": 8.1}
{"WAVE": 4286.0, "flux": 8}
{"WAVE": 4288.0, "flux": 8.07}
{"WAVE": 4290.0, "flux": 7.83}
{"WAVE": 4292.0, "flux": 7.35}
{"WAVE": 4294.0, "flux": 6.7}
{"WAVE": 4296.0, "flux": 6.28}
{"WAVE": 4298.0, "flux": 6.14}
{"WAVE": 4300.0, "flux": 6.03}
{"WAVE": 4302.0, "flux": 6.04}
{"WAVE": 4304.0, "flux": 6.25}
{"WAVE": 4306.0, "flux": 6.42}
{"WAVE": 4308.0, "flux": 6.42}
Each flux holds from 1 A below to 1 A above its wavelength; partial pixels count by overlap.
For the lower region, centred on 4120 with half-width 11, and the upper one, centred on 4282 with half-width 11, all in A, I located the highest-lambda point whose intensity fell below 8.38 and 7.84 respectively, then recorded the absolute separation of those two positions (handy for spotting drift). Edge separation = 162 A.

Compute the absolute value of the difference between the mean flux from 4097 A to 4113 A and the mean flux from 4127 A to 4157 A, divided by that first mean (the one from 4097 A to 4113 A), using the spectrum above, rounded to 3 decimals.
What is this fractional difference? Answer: 0.070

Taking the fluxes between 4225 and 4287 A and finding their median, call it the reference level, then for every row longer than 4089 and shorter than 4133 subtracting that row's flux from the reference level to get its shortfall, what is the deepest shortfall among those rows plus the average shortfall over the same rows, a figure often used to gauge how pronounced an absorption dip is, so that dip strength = 2.5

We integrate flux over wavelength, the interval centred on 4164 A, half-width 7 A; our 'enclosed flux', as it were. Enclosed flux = 107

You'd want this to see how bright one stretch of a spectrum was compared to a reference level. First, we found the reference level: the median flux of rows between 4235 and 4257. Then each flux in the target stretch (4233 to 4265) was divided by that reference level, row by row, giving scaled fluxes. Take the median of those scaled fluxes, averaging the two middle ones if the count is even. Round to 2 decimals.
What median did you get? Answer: 1.00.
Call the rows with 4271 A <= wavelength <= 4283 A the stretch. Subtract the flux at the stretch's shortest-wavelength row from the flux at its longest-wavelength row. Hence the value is 1.0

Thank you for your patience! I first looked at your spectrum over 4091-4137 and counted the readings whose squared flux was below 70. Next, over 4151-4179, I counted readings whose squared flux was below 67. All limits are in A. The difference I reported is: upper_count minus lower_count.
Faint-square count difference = -7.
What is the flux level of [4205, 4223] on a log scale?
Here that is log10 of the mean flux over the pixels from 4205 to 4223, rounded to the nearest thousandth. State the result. 0.919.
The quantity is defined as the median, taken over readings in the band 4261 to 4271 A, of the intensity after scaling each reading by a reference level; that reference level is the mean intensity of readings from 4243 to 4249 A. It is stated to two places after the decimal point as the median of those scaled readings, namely 1.00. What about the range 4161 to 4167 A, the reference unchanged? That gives 0.97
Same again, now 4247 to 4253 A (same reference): 0.98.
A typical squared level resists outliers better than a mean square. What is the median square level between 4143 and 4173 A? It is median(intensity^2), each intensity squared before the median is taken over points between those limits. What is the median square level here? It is 59.4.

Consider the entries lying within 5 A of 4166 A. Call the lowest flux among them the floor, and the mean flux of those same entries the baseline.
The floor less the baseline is -1.1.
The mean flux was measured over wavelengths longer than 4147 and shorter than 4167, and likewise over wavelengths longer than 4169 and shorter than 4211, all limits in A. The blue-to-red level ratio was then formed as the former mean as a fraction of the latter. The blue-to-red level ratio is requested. 1.00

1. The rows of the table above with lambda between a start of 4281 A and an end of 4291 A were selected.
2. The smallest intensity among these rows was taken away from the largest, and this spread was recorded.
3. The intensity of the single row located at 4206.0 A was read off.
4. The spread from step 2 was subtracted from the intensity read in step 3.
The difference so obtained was 7.85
